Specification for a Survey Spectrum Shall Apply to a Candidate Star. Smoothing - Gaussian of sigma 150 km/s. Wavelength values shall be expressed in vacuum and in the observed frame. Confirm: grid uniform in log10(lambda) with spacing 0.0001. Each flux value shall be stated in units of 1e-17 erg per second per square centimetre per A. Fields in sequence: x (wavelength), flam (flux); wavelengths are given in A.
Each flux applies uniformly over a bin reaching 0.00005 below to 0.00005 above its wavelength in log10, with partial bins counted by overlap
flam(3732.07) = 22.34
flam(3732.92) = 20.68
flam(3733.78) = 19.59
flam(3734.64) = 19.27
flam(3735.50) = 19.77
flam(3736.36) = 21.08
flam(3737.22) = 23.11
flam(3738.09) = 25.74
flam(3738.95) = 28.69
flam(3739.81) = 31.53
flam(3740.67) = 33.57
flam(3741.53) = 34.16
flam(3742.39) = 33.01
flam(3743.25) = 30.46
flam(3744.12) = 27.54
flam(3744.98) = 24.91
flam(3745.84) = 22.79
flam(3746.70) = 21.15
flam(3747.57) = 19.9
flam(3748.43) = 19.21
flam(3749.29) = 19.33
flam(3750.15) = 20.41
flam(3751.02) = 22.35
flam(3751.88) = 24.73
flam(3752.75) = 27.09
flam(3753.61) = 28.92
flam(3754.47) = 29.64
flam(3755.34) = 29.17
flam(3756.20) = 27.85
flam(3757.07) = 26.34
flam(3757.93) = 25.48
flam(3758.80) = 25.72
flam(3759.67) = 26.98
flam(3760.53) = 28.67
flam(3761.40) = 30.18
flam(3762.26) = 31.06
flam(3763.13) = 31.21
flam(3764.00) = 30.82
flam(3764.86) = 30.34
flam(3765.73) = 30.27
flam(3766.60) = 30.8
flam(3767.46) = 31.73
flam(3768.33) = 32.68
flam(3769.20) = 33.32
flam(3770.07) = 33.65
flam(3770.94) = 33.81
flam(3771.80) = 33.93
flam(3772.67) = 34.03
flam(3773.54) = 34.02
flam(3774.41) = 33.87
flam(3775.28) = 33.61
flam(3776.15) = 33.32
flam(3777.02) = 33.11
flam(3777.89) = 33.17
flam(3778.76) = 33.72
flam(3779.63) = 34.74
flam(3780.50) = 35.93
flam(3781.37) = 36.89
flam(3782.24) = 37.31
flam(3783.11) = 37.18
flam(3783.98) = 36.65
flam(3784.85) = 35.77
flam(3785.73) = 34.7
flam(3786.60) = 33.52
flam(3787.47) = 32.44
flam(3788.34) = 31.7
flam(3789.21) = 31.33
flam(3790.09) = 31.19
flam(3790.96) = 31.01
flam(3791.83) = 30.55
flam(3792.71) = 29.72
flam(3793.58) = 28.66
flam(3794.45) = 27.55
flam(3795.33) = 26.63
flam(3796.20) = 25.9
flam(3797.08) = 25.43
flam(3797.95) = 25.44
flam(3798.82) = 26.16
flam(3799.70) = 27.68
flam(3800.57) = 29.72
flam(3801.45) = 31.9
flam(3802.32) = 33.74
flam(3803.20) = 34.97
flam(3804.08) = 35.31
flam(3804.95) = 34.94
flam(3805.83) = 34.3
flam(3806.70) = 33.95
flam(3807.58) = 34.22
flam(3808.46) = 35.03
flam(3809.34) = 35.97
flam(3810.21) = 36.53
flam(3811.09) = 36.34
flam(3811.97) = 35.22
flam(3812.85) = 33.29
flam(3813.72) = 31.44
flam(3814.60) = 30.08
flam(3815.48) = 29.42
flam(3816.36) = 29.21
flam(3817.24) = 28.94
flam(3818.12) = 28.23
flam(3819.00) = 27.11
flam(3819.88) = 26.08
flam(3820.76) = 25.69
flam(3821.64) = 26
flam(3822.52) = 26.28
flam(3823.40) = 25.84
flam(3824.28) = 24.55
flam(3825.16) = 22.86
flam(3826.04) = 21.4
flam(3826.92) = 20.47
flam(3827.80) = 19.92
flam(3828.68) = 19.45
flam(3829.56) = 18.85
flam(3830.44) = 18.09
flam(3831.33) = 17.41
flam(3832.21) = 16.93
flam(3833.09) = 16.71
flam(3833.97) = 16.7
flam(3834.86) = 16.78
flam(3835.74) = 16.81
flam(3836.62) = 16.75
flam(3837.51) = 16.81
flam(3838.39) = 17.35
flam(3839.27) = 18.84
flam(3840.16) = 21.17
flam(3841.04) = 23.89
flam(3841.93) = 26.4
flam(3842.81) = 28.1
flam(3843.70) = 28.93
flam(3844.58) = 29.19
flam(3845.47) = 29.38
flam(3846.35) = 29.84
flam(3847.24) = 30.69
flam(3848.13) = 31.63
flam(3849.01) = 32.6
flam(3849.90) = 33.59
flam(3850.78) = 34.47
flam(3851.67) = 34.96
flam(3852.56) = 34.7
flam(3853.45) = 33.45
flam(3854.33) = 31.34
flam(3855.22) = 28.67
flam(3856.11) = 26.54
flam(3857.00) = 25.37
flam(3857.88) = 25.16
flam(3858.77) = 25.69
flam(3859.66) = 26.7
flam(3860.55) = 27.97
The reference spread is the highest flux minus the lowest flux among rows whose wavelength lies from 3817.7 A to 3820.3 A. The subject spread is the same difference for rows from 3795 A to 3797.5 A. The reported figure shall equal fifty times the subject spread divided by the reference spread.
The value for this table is 28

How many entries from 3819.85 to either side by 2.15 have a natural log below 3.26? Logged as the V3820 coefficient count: 2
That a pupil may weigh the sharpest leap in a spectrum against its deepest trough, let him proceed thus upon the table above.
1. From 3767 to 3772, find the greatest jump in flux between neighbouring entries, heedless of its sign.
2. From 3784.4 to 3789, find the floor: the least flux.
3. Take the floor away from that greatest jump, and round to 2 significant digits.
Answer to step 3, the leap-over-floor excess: -31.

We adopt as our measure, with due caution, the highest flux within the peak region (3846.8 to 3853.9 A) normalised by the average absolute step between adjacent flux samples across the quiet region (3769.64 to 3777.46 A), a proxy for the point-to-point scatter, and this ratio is 215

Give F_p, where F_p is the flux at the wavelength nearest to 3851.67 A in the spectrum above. 34.96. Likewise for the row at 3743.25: 30.46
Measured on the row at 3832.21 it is 16.93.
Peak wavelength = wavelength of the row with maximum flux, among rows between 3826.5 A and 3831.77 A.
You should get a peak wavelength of 3826.92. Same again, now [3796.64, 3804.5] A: 3804.08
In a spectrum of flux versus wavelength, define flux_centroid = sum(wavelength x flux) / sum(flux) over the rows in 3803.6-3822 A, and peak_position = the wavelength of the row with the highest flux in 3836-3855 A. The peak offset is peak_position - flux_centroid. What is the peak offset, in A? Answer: 39.4 A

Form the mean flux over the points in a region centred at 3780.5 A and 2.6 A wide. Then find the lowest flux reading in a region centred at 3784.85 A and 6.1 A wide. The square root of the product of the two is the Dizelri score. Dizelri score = 34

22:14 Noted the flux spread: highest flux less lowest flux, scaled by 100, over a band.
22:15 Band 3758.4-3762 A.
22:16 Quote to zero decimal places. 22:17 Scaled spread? 446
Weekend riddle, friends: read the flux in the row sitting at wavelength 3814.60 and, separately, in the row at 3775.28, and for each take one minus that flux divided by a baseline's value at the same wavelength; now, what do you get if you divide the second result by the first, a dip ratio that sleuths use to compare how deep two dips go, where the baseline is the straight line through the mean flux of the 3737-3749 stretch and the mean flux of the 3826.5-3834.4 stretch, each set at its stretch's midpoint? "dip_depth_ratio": 0.81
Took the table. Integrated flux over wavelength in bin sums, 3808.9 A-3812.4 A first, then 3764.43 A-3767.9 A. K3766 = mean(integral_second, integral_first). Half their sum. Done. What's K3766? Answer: 117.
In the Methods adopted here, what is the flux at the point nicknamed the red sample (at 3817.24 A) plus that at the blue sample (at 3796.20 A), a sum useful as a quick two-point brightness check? 54.8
